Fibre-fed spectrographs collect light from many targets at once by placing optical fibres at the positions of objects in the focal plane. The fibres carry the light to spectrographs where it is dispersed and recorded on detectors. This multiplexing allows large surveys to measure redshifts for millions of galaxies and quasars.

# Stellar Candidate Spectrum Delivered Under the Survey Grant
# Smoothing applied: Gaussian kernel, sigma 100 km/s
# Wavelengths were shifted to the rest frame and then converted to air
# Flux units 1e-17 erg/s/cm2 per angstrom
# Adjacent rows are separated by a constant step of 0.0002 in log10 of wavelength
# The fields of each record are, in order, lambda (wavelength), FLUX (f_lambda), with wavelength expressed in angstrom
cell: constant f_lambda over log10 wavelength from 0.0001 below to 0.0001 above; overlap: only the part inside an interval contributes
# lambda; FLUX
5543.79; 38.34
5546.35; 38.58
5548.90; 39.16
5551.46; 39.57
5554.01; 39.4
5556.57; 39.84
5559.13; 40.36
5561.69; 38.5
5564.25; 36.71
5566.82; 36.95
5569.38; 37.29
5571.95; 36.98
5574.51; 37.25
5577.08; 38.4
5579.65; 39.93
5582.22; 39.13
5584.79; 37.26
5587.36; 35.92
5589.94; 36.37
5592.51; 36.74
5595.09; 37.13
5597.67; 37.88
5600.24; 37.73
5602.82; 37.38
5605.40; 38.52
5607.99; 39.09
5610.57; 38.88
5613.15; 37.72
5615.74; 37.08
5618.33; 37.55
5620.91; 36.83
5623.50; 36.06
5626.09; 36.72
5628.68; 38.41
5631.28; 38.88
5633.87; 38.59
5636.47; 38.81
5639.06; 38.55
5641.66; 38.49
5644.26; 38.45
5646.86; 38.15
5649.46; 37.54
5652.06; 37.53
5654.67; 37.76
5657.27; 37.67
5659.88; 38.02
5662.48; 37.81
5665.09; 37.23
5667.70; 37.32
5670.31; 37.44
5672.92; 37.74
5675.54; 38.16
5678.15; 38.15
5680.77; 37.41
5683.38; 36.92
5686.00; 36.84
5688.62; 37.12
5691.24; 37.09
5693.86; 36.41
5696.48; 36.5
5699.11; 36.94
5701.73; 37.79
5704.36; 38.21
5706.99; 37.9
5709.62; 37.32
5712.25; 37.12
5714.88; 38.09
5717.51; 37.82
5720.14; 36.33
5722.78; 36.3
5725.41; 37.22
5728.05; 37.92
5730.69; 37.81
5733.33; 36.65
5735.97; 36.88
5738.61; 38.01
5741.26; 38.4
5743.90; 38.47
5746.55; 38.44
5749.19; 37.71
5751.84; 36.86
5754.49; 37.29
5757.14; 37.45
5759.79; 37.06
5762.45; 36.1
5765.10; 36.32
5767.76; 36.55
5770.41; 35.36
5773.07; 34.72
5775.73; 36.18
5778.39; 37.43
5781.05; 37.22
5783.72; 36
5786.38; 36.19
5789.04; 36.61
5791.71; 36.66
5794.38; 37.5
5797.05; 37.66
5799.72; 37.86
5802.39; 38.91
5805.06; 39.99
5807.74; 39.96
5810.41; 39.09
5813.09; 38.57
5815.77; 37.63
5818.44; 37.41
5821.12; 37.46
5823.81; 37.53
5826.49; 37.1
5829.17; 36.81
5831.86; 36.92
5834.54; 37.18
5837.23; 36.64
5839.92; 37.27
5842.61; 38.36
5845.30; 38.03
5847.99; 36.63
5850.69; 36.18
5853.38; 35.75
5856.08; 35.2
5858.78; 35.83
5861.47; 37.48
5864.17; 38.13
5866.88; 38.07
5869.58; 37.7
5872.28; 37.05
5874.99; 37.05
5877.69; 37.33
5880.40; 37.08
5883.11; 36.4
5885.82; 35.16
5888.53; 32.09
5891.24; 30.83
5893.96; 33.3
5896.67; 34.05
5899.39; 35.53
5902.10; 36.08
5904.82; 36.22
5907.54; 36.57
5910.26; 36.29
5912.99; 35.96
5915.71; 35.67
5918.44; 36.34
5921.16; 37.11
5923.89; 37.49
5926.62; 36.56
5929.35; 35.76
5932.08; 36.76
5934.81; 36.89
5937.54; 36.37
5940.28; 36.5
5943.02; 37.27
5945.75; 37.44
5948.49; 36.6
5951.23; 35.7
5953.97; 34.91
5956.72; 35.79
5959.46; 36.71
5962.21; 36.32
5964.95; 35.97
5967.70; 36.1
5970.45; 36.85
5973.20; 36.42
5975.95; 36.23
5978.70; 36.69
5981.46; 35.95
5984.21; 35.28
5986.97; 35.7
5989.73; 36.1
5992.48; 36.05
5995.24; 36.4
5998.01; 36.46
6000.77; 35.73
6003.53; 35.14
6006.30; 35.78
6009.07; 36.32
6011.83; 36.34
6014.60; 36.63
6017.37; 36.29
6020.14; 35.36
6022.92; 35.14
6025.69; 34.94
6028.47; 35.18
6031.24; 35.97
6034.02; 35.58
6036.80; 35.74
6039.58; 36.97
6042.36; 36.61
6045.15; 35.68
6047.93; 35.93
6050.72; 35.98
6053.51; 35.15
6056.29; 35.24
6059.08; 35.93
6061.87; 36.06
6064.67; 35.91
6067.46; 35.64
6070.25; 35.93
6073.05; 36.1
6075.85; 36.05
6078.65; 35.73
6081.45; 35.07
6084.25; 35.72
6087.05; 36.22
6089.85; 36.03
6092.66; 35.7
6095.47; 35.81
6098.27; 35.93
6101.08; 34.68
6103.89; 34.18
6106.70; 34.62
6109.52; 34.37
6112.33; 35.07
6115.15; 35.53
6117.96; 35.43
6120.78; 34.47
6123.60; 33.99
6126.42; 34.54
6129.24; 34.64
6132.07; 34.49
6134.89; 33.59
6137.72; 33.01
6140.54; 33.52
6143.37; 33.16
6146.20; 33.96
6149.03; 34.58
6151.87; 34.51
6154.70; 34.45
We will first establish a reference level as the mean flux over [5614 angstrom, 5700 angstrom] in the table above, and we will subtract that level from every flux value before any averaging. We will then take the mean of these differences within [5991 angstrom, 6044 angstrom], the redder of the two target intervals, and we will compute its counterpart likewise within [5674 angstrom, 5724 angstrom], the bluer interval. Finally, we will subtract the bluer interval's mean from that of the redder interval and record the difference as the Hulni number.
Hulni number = -1.4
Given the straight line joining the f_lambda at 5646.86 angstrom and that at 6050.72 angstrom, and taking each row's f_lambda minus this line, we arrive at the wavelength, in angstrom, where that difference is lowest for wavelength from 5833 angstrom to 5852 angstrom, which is 5850.69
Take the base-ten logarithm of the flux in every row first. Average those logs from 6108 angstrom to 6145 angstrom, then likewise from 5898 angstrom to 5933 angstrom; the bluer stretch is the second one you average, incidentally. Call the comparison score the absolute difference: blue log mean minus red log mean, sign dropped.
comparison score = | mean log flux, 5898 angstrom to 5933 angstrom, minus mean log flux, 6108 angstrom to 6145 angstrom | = 0.025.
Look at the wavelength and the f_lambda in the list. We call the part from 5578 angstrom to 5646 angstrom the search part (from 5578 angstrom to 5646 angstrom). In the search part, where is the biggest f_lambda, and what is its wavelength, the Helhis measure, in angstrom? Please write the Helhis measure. 5579.65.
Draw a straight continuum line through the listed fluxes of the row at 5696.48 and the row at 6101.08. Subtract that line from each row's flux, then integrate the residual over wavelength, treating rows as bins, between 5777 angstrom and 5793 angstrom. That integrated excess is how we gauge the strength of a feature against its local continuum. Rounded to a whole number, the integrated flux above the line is 9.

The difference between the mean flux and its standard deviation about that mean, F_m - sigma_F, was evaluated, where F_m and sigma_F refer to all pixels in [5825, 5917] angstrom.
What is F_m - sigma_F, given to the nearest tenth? 34.6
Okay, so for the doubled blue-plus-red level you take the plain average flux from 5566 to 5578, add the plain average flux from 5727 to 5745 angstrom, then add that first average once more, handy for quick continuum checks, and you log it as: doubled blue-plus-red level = 112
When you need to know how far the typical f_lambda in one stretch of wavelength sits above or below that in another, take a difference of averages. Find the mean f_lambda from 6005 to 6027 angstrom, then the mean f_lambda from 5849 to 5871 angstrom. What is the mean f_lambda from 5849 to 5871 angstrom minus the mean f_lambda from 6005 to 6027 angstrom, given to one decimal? 0.9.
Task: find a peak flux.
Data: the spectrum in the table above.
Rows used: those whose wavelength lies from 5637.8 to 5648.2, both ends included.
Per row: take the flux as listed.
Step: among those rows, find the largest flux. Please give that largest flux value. 38.55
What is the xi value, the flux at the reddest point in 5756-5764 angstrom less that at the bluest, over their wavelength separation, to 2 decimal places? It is -0.25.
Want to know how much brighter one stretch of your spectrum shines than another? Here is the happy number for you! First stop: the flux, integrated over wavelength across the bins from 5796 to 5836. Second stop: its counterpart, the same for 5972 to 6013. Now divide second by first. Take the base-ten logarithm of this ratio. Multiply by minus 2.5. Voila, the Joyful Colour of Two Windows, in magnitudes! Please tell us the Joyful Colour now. 0.03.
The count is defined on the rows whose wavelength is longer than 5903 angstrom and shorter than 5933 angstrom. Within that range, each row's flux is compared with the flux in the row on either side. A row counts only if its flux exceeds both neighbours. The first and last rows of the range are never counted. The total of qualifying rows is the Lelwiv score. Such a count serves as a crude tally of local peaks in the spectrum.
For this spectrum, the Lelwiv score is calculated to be 2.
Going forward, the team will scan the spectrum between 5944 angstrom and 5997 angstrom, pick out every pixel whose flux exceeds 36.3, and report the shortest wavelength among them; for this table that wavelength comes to 5945.75 angstrom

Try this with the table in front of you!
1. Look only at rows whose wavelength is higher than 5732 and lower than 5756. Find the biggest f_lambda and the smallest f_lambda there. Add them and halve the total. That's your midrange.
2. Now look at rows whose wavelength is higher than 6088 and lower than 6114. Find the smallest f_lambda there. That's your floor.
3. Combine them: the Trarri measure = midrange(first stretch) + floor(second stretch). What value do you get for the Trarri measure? 71.7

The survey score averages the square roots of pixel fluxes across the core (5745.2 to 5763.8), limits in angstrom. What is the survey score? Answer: 6.10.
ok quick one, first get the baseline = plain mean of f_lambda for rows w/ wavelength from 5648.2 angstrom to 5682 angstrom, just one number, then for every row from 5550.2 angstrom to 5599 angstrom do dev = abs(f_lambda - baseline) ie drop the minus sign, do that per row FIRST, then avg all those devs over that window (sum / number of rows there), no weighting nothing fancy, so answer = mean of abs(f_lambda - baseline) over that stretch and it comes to 1.2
